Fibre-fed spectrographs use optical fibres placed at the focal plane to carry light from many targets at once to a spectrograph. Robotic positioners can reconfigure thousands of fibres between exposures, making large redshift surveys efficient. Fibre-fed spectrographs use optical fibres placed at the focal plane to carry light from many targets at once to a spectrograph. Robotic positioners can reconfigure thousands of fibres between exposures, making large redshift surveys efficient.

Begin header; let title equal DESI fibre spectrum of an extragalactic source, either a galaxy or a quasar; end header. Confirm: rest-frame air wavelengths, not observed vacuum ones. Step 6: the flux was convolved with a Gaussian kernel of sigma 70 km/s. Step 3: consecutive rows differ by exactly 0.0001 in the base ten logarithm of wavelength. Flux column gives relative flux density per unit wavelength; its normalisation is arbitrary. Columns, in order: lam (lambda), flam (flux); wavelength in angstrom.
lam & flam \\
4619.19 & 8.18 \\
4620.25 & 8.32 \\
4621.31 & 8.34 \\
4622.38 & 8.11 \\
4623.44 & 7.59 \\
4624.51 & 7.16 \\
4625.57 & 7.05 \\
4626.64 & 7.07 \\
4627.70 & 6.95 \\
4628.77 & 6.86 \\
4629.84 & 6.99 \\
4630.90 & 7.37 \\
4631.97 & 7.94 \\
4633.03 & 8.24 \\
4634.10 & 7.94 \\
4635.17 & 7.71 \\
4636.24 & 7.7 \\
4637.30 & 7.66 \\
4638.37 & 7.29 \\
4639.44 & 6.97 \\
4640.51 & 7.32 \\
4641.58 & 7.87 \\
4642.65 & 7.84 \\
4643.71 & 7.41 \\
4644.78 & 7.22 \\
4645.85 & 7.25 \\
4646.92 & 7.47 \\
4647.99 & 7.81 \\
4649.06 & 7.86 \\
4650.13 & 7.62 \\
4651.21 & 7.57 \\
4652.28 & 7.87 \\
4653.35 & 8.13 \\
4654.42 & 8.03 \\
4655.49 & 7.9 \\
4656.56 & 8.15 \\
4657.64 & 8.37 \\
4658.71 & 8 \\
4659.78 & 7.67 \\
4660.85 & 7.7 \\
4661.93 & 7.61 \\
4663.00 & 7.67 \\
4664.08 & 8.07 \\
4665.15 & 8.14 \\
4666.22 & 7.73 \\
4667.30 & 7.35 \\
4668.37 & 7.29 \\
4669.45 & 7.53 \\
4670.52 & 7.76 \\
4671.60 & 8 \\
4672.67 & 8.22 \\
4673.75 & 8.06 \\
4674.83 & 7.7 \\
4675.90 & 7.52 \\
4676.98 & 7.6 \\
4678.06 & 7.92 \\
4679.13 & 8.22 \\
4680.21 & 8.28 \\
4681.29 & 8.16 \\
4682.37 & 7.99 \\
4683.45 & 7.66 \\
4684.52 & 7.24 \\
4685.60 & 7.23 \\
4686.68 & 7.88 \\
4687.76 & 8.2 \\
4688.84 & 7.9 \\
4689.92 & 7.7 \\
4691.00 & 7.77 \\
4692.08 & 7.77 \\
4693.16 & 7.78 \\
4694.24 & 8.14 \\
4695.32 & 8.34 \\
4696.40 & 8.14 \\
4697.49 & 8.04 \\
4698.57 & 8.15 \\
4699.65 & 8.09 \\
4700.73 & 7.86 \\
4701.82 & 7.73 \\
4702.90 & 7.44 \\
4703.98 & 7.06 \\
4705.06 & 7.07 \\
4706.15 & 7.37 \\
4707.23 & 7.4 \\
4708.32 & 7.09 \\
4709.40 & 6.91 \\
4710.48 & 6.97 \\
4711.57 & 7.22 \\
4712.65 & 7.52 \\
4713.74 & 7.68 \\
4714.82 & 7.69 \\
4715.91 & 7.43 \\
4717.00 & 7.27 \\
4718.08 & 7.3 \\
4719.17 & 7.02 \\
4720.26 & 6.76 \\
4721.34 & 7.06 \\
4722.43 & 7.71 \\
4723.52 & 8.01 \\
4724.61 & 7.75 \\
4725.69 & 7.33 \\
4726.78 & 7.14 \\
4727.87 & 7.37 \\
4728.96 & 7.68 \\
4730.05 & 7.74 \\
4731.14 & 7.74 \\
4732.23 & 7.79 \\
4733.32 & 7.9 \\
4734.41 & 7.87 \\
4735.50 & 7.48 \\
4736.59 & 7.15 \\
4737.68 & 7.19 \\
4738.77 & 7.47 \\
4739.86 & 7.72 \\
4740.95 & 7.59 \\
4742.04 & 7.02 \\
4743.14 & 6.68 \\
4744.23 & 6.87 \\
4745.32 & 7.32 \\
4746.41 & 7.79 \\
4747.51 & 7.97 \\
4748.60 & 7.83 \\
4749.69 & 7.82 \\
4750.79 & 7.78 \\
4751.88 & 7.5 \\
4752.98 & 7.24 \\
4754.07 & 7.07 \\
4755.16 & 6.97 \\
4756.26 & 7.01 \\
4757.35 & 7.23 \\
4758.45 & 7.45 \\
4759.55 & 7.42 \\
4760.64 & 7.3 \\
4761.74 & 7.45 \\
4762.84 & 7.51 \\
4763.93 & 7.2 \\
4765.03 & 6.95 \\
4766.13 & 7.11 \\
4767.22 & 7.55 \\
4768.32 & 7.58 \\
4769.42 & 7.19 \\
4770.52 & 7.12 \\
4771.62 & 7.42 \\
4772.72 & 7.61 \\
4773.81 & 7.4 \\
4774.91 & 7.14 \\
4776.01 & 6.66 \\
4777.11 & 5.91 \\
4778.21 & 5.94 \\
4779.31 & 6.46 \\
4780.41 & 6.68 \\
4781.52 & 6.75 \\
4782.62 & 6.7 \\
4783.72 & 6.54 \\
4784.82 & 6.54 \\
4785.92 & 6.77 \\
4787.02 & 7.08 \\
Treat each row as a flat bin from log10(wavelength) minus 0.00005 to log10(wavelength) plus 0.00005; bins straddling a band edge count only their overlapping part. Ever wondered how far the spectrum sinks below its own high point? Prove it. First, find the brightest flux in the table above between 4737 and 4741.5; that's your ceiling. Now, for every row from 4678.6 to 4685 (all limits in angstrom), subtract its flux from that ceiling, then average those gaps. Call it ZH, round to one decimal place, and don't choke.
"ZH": -0.2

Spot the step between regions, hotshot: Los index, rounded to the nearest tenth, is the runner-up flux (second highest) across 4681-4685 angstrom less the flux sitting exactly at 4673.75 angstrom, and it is -0.1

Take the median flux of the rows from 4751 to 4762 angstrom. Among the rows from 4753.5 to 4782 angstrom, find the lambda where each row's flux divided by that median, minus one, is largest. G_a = 4772.72 angstrom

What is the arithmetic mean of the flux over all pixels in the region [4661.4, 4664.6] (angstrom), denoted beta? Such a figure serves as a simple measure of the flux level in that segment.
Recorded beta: 7.78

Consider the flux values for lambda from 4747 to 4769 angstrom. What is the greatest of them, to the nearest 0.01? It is 7.97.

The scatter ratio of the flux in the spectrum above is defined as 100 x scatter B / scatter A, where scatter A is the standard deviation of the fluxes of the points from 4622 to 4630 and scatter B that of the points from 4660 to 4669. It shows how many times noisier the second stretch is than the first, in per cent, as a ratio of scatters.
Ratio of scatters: 71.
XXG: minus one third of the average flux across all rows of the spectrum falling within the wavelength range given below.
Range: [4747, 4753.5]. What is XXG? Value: -2.56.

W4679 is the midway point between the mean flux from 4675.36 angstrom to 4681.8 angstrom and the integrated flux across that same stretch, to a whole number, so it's 30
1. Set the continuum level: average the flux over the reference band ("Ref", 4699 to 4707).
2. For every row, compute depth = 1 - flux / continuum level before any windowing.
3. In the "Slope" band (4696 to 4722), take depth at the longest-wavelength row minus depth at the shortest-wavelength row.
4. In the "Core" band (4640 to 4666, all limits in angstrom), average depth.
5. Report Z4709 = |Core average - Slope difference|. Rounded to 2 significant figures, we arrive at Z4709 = 0.18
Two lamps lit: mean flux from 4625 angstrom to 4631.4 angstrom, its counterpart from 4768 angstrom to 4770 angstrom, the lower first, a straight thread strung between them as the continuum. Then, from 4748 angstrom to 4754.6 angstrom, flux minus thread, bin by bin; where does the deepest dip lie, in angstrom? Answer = 4754.07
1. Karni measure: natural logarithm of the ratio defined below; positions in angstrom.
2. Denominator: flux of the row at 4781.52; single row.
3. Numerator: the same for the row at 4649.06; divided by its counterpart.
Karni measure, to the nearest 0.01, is 0.15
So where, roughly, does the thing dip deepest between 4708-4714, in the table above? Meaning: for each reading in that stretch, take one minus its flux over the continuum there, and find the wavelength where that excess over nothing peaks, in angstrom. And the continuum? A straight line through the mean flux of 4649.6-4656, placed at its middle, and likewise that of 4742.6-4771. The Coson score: 4709.40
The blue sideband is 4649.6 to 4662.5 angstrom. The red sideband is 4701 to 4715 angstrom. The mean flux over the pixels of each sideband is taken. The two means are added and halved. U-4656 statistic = 7.60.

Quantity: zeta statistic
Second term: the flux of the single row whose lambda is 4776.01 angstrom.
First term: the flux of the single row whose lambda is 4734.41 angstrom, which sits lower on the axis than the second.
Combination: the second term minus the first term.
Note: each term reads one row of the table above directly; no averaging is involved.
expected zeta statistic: -1.2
